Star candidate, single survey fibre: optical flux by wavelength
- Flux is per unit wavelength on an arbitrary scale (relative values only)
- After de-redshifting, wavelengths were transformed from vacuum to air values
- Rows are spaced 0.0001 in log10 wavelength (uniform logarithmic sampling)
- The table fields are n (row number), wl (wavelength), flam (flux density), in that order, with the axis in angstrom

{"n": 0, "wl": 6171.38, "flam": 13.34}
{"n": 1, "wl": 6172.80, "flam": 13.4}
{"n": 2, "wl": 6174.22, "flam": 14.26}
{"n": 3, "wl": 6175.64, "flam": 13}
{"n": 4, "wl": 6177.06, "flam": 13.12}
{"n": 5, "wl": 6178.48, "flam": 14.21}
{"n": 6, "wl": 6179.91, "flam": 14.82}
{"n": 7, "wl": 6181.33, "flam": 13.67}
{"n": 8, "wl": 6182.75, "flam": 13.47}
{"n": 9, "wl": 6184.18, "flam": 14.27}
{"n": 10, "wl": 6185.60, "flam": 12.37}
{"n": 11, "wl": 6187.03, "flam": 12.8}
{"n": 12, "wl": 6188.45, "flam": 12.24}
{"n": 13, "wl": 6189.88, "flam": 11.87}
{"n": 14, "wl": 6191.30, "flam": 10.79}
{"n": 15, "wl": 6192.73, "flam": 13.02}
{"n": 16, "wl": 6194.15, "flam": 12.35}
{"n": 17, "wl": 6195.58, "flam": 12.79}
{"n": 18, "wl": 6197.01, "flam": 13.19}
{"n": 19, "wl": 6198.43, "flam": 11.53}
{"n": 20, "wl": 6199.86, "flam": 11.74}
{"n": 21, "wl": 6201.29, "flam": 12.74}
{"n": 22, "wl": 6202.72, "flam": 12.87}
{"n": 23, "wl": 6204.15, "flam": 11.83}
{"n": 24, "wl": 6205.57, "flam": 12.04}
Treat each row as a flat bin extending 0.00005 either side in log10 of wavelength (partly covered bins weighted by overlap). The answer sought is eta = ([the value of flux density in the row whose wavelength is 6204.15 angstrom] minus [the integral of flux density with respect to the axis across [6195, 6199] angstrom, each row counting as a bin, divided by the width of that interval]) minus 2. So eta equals -2.7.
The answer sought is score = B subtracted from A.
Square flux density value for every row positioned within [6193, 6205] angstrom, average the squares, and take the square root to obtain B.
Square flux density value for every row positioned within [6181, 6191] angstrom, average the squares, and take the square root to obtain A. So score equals 0.6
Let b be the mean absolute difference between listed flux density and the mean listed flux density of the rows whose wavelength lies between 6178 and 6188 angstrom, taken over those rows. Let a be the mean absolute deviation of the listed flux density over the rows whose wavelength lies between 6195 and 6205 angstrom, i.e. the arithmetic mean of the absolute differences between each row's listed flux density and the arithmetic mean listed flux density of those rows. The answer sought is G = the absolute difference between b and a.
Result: 0.08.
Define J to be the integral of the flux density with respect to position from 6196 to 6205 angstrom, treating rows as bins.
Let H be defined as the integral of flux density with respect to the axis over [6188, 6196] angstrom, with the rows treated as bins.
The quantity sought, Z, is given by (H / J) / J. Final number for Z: 0.008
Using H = 97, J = 111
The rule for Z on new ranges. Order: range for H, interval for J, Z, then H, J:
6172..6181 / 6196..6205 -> 0.010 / 124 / 111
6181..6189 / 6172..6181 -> 0.007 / 105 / 124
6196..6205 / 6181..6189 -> 0.010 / 111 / 105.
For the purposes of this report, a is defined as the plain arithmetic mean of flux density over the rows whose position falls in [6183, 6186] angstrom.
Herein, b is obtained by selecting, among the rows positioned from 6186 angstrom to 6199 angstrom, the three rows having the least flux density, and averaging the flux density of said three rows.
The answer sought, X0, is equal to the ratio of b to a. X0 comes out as 0.86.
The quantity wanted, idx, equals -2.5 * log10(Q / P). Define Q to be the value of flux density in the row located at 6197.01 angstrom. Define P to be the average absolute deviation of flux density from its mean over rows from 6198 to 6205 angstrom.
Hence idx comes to -3.5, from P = 0.53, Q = 13.19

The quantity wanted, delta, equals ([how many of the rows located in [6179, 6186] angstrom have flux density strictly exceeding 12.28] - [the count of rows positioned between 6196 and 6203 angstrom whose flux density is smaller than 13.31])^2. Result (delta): 0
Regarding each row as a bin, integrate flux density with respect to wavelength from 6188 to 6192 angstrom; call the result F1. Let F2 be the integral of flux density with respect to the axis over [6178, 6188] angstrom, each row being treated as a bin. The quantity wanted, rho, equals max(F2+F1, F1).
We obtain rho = 182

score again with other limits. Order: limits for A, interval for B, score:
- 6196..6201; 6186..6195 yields 0.0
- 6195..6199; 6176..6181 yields -1.5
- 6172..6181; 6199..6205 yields 1.5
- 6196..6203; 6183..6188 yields -0.7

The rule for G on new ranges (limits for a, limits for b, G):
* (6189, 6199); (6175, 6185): 0.16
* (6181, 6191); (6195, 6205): 0.14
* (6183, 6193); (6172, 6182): 0.20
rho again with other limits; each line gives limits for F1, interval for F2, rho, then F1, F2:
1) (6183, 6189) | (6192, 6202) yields 203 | 78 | 125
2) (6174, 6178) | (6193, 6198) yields 117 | 54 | 64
